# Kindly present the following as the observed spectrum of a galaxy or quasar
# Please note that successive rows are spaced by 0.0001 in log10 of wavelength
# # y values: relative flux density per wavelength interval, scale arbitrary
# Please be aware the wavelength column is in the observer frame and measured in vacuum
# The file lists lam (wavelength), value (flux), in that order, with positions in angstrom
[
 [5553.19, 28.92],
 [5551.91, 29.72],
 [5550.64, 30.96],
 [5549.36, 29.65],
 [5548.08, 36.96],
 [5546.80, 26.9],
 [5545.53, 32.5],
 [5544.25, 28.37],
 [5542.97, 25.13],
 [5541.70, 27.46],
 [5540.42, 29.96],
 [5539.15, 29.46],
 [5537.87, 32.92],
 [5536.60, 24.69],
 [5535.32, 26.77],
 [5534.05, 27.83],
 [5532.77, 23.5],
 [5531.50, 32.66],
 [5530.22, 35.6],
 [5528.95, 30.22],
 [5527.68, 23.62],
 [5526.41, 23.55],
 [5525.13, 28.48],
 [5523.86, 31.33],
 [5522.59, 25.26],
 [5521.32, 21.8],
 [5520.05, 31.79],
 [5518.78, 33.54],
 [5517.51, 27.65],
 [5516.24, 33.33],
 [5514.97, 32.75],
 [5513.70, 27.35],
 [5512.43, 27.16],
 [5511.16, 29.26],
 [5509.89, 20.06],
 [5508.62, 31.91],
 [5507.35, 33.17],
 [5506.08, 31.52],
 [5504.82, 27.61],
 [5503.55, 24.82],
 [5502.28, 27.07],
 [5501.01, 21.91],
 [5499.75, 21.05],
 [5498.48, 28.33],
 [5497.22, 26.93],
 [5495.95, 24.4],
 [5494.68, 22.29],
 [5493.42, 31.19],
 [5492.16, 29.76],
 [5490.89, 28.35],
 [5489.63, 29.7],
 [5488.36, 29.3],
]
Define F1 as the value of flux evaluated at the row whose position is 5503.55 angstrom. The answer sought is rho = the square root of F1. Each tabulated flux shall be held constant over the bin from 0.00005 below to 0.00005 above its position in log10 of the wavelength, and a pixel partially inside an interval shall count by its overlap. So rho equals 5.0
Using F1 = 24.82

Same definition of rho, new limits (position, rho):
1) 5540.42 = 5.5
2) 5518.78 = 5.8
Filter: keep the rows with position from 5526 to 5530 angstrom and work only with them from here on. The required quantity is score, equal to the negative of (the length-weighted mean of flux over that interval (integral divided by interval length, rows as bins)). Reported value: -27.0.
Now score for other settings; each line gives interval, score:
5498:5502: -23.9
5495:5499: -26.1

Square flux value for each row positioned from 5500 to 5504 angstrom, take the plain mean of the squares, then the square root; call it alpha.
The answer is 24.7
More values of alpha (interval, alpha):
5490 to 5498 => 27.3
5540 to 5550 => 29.8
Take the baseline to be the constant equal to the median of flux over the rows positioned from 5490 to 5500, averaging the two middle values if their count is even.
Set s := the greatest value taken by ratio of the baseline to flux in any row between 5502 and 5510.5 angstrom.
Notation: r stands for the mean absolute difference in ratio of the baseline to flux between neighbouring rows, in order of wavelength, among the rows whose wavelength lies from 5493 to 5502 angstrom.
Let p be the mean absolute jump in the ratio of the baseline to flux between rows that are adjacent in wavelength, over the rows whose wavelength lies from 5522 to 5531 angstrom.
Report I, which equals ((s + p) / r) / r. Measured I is 54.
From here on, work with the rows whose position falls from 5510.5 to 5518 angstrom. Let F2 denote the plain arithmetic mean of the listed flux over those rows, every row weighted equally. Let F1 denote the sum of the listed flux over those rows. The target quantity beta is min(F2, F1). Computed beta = 29.6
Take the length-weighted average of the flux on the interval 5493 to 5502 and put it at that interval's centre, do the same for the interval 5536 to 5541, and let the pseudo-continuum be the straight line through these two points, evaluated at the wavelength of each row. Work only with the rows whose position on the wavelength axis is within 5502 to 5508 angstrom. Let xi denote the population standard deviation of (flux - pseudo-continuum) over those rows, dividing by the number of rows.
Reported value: 2.9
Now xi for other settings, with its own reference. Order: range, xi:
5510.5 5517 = 2.5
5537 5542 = 2.1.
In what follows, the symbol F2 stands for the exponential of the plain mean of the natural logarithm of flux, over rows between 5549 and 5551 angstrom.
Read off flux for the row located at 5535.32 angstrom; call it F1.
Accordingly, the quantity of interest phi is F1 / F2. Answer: 0.88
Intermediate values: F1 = 26.77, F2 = 30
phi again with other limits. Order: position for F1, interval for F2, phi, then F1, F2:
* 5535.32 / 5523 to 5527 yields 0.97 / 26.77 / 28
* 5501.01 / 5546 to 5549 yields 0.69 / 21.91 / 32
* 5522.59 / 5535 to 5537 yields 0.98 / 25.26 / 26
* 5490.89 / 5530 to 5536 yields 0.98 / 28.35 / 29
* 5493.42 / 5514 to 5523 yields 1.07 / 31.19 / 29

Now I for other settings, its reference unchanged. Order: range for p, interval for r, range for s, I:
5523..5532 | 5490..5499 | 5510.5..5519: 82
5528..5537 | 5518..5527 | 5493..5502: 42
